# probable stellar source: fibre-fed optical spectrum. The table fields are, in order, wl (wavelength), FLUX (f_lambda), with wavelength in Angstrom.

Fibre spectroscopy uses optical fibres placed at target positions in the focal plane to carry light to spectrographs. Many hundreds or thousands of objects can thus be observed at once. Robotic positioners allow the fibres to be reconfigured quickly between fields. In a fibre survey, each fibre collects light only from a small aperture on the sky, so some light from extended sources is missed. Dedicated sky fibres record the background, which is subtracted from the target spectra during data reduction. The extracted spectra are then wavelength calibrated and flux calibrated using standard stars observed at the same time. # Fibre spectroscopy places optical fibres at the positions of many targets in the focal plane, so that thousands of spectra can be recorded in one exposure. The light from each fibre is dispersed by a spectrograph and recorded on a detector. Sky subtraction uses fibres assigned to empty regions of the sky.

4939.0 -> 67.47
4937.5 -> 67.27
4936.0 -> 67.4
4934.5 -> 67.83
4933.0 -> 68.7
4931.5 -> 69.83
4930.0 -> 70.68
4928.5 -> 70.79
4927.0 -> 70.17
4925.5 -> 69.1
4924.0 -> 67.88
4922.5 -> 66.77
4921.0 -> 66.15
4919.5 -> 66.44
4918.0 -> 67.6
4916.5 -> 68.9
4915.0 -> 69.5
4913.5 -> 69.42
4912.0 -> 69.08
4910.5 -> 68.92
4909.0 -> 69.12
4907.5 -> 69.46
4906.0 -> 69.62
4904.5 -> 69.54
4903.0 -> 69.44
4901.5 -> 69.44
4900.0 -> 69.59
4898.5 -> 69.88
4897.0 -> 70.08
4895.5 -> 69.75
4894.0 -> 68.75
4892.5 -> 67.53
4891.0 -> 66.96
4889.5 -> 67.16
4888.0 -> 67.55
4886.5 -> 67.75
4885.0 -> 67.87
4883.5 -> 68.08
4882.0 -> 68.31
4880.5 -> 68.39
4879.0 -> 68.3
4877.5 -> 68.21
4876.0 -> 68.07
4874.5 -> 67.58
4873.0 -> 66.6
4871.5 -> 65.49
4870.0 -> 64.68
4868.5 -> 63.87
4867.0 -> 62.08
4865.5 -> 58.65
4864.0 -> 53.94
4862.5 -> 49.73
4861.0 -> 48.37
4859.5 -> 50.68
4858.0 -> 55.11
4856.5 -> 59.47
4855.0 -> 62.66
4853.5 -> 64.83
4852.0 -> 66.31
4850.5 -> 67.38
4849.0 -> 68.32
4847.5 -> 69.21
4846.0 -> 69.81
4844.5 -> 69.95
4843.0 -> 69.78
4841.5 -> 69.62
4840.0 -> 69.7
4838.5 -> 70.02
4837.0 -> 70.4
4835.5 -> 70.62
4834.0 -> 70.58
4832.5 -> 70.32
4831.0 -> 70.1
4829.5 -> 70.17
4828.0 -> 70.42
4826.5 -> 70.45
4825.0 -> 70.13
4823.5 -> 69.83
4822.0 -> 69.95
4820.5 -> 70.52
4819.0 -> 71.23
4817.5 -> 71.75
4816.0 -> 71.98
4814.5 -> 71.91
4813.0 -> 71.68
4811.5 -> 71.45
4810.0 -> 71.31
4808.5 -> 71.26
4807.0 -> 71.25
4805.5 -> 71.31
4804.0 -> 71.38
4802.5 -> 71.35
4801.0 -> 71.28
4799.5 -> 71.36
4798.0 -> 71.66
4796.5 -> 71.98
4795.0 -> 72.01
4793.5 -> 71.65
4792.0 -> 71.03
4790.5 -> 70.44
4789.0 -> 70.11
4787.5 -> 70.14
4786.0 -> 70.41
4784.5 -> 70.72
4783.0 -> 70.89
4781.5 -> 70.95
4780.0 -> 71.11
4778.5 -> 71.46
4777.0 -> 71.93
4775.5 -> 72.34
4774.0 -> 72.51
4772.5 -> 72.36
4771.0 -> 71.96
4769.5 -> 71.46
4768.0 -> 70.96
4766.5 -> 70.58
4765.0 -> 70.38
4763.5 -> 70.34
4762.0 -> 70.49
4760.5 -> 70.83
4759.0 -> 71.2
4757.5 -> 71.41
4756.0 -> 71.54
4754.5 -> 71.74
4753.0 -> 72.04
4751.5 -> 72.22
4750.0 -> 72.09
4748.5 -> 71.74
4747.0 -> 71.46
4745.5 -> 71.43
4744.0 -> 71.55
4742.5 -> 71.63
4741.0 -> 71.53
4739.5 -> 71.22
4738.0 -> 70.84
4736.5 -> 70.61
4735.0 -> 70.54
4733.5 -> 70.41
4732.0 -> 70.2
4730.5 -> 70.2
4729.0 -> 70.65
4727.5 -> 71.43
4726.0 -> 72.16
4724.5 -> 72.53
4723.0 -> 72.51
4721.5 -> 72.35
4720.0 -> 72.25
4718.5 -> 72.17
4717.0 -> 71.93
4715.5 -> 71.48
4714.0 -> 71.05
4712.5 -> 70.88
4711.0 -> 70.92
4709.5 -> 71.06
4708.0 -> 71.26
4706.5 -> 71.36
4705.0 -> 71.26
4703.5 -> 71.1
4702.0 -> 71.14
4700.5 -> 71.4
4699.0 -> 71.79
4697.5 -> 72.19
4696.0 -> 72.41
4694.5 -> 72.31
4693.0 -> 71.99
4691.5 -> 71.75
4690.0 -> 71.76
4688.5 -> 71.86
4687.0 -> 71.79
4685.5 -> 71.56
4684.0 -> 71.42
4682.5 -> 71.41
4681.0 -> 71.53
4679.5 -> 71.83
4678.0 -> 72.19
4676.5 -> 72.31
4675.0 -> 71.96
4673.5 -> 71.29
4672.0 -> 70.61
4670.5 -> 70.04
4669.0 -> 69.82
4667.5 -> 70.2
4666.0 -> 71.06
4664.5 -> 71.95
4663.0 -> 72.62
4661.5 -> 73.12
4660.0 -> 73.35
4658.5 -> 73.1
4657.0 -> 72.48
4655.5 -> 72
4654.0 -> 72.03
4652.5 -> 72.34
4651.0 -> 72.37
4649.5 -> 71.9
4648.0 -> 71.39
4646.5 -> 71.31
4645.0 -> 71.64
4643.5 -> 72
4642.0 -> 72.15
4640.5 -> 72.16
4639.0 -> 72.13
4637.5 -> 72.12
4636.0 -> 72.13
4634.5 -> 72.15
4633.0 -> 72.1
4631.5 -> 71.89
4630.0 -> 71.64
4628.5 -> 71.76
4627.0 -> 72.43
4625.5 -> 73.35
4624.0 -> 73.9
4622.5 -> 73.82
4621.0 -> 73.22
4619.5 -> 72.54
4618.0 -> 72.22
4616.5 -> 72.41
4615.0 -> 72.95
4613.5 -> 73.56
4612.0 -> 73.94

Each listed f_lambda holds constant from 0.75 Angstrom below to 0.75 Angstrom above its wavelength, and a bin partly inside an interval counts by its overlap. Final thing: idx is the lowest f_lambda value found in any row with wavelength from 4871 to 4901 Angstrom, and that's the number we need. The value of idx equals 65.49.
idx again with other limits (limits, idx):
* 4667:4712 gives 69.82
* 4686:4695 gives 71.75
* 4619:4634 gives 71.64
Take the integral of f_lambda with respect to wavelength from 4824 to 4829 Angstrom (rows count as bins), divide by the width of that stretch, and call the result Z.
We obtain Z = 70.3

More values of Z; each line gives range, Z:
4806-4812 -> 71.3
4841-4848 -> 69.7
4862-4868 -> 56.7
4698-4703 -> 71.5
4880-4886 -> 68.1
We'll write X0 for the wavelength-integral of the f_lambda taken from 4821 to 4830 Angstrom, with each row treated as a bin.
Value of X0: 632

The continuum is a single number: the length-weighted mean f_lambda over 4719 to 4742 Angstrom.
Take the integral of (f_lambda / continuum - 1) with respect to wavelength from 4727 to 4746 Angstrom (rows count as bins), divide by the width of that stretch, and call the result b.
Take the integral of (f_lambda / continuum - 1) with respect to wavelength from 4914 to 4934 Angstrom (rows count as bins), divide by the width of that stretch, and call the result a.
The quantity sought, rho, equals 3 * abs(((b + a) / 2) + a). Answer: 0.18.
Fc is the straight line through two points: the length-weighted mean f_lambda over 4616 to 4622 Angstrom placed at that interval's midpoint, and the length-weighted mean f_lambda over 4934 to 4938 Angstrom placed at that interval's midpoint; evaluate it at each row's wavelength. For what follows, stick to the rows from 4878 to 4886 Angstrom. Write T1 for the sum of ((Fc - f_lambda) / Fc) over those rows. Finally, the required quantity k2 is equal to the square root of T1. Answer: 0.116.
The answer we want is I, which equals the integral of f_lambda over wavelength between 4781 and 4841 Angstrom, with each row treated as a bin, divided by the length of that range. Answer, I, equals 70.9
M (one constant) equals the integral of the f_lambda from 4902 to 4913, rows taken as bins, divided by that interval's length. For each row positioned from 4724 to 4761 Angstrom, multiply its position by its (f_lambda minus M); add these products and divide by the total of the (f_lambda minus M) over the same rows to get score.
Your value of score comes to 4743.3 Angstrom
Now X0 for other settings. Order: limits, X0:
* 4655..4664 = 655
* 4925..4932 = 491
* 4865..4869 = 246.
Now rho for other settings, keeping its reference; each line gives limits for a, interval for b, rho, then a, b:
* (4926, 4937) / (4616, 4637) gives 0.10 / -0.028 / 0.017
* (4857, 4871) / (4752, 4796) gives 0.93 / -0.207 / -0.001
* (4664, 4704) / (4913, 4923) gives 0.06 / 0.003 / -0.049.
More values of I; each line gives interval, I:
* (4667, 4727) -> 71.6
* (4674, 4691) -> 71.8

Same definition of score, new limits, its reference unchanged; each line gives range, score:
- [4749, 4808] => 4777.8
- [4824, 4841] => 4832.1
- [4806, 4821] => 4813.7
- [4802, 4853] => 4813.0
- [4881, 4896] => 4888.0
